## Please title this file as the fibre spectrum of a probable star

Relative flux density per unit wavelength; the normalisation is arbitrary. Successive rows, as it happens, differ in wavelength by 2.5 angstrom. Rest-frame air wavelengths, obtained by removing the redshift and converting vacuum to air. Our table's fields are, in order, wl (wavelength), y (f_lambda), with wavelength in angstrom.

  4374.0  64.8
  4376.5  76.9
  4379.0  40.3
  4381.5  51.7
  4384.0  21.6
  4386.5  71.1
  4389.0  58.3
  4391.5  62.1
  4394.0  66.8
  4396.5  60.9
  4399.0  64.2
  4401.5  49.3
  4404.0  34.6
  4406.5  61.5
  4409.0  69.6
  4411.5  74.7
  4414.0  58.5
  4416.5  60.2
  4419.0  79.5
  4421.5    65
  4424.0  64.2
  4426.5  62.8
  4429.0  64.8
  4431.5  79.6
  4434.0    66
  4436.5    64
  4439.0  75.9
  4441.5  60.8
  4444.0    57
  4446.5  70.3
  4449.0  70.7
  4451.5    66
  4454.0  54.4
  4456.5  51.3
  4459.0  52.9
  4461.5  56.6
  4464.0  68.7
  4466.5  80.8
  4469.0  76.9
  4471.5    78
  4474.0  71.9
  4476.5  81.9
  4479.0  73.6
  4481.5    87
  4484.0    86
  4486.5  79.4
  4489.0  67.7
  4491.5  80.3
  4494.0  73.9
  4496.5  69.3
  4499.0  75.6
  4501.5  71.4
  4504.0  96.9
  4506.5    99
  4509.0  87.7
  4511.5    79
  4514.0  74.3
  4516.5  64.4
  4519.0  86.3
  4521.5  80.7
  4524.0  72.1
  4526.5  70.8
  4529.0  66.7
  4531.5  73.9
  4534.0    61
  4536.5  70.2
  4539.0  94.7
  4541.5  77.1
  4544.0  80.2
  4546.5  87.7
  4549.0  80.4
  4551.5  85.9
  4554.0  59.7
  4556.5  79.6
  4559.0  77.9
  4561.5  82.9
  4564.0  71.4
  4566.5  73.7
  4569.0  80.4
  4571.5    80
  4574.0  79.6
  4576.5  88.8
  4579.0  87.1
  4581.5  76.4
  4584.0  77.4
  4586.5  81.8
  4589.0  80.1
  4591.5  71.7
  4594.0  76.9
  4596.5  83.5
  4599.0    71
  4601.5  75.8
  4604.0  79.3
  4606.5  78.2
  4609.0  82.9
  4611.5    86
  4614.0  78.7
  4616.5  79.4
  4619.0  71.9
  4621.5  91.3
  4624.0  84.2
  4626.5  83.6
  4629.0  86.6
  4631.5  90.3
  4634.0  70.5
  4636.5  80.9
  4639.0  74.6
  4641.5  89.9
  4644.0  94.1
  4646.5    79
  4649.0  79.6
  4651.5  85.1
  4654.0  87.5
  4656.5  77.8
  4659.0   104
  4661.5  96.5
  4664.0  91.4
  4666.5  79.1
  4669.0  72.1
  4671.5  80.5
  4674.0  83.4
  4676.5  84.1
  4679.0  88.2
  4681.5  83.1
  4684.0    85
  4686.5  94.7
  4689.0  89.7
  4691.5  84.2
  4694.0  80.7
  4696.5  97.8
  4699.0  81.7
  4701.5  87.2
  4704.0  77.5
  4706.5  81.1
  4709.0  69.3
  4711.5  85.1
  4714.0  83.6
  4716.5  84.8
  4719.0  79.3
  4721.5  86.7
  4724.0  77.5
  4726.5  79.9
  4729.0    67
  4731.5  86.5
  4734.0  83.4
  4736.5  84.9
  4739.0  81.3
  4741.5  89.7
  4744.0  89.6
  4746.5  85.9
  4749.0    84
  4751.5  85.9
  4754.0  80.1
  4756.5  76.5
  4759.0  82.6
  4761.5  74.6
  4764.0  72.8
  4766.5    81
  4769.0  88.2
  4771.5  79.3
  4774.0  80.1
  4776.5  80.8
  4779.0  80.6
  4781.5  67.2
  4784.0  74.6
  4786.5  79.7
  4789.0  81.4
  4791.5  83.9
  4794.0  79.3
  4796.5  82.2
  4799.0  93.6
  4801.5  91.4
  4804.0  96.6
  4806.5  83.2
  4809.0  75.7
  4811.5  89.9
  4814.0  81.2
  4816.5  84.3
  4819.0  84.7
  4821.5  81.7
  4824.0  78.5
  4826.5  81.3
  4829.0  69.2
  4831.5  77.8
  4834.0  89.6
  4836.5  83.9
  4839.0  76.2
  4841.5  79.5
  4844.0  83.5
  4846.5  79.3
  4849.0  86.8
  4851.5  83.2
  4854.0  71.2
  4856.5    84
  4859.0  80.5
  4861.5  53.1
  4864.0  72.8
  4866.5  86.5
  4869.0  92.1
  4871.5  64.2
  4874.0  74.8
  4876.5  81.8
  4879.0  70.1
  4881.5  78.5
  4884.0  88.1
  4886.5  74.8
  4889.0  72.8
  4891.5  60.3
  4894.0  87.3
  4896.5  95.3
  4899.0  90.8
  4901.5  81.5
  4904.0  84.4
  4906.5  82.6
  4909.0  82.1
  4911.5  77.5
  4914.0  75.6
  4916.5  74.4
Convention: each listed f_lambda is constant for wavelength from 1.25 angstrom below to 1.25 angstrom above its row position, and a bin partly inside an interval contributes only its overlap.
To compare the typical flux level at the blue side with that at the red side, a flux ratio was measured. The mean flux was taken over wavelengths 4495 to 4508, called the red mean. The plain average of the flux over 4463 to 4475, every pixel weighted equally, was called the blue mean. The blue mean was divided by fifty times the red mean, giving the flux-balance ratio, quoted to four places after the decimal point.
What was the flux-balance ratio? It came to 0.0183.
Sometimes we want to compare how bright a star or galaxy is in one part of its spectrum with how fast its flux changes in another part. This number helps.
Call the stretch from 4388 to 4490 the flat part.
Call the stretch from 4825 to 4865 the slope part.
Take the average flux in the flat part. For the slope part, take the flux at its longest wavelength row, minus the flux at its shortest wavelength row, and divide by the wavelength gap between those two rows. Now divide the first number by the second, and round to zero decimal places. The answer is -294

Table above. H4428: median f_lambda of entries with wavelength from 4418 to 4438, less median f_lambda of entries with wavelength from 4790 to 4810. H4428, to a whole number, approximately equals -19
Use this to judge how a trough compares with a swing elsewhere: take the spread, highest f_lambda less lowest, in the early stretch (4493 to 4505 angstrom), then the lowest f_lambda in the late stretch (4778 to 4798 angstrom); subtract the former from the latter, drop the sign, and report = 40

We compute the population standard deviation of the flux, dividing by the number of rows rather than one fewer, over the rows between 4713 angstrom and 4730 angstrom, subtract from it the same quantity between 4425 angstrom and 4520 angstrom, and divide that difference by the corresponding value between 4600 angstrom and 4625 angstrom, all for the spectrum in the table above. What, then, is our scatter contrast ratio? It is -1.0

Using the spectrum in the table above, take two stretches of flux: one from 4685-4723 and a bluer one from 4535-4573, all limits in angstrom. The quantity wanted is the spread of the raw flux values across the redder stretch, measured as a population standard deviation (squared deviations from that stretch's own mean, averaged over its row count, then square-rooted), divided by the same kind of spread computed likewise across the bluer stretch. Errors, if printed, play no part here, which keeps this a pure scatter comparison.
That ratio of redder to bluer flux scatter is 0.84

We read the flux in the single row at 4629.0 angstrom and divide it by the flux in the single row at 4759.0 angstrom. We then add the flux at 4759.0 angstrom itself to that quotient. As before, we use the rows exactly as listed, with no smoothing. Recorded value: 84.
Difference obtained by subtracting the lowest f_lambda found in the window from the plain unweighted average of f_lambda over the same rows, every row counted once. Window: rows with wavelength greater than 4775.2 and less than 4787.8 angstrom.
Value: 9.4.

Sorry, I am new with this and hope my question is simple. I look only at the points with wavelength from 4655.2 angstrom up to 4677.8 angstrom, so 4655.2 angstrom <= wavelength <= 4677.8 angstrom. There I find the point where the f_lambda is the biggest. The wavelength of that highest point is 4659.0 angstrom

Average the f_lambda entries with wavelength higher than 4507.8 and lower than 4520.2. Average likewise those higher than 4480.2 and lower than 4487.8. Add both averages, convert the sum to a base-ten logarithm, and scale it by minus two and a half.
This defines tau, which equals -5.53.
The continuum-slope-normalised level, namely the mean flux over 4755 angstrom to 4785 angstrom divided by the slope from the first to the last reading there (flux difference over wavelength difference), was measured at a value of -1132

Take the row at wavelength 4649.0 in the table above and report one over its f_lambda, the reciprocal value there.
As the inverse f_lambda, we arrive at 0.0126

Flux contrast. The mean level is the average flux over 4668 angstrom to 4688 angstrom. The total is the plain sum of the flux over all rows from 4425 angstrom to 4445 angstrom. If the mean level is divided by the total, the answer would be 0.158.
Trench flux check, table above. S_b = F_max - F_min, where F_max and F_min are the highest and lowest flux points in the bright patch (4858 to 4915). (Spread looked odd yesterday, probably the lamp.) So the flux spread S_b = 42.2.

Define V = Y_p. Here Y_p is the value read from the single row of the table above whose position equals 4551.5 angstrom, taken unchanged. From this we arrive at 85.9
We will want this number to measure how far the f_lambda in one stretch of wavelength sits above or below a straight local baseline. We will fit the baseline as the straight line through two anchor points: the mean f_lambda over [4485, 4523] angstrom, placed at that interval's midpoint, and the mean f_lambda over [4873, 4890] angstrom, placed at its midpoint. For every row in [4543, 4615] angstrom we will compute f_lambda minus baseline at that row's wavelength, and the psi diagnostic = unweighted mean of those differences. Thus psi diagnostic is 0.4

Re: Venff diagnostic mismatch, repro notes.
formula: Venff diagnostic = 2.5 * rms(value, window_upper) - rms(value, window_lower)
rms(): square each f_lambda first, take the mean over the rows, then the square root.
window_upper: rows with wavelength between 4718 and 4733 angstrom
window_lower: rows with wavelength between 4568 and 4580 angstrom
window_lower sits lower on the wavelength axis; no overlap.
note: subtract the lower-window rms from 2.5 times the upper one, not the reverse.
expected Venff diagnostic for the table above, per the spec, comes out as 116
